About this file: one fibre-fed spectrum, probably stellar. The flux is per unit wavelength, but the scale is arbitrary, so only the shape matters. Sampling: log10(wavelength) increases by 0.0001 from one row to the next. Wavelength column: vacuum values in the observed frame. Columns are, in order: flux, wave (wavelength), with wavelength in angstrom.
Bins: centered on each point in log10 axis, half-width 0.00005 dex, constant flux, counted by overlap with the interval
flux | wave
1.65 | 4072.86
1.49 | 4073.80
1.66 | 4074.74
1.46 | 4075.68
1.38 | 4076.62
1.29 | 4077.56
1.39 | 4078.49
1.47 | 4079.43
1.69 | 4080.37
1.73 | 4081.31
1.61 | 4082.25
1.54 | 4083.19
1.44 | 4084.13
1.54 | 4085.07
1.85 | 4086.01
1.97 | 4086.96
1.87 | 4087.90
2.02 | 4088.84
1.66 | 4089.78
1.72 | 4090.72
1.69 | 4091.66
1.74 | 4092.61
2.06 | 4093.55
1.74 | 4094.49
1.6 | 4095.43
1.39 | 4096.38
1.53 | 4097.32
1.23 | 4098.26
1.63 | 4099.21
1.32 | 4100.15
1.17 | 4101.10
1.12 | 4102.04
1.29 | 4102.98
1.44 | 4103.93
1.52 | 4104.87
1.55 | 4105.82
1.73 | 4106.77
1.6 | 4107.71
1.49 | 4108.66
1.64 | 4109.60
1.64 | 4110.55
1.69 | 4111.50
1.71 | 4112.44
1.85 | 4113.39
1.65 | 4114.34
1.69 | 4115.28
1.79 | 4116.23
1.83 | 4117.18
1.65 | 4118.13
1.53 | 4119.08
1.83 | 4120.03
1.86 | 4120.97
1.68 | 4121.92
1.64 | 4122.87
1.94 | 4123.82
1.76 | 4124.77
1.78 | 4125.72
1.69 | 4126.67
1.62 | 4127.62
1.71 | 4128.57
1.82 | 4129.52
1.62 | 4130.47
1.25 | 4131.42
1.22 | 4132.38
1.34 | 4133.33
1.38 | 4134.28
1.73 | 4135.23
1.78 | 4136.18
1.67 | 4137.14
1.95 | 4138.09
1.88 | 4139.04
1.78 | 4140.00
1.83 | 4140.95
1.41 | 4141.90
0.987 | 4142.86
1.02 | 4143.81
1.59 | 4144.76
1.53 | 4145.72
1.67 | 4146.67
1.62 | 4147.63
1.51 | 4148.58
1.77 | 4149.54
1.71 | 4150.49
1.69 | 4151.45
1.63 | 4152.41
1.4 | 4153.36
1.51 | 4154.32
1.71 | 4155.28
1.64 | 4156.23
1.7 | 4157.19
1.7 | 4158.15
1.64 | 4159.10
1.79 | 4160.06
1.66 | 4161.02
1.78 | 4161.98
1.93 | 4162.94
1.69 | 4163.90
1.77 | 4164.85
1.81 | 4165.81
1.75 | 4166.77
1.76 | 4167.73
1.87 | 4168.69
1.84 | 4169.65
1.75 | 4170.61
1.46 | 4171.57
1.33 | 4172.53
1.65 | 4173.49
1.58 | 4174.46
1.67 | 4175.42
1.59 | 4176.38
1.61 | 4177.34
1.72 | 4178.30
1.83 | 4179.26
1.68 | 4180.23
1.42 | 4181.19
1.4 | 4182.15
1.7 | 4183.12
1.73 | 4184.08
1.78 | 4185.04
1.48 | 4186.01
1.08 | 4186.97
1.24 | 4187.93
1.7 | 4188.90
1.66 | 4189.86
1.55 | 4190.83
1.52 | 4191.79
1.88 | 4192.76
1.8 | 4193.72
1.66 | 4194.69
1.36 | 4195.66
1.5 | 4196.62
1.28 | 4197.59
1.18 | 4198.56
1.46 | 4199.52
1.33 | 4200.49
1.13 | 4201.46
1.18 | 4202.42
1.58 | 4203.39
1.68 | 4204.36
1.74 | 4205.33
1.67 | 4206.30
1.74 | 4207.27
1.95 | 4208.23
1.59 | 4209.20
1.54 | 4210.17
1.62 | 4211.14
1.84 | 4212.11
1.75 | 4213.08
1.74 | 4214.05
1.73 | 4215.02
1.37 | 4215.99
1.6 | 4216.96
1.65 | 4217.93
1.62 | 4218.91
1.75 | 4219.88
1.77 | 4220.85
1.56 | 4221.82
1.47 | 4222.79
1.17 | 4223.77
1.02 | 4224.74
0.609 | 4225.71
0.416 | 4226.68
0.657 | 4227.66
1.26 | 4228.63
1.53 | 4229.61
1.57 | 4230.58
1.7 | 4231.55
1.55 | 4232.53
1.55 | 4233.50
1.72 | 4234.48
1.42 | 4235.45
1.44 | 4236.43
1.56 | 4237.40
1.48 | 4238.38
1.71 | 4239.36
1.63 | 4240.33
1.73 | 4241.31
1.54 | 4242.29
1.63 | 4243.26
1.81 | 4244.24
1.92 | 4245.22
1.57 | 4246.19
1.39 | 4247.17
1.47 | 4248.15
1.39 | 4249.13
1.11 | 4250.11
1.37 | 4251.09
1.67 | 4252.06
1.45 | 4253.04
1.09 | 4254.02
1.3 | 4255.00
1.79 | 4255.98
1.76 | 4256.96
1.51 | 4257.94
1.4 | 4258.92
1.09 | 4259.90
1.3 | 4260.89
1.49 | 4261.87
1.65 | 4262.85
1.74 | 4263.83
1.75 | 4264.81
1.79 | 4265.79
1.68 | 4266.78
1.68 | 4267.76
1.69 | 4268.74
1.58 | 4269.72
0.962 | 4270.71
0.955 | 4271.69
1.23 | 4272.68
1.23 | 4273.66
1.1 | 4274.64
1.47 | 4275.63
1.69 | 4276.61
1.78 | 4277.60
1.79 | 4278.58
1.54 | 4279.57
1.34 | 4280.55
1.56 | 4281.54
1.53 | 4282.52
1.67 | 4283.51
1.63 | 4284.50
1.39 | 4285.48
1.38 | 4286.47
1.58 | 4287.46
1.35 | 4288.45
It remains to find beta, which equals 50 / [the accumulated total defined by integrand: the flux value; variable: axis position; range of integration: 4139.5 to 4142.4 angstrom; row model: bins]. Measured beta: 10.34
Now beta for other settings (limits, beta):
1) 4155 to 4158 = 9.90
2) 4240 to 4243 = 10.20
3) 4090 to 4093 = 9.75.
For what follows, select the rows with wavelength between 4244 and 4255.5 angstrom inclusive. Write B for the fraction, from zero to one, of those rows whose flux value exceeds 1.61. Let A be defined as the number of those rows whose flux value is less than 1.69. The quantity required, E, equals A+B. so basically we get 10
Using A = 10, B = 0.25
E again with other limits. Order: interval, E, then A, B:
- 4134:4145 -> 7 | 6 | 0.58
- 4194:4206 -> 11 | 11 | 0.25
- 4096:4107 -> 11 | 11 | 0.17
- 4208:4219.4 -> 8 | 7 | 0.67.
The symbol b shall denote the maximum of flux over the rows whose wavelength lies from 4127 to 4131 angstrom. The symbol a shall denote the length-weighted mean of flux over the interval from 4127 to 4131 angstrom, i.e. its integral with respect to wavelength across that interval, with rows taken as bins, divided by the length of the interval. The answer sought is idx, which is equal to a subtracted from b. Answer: 0.13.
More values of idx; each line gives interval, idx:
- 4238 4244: 0.10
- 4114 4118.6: 0.11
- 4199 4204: 0.24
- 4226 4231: 0.51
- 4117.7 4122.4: 0.15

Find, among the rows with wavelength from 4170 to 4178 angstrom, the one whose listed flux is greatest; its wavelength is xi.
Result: 4170.61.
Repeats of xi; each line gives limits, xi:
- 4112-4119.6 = 4113.39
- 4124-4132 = 4129.52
